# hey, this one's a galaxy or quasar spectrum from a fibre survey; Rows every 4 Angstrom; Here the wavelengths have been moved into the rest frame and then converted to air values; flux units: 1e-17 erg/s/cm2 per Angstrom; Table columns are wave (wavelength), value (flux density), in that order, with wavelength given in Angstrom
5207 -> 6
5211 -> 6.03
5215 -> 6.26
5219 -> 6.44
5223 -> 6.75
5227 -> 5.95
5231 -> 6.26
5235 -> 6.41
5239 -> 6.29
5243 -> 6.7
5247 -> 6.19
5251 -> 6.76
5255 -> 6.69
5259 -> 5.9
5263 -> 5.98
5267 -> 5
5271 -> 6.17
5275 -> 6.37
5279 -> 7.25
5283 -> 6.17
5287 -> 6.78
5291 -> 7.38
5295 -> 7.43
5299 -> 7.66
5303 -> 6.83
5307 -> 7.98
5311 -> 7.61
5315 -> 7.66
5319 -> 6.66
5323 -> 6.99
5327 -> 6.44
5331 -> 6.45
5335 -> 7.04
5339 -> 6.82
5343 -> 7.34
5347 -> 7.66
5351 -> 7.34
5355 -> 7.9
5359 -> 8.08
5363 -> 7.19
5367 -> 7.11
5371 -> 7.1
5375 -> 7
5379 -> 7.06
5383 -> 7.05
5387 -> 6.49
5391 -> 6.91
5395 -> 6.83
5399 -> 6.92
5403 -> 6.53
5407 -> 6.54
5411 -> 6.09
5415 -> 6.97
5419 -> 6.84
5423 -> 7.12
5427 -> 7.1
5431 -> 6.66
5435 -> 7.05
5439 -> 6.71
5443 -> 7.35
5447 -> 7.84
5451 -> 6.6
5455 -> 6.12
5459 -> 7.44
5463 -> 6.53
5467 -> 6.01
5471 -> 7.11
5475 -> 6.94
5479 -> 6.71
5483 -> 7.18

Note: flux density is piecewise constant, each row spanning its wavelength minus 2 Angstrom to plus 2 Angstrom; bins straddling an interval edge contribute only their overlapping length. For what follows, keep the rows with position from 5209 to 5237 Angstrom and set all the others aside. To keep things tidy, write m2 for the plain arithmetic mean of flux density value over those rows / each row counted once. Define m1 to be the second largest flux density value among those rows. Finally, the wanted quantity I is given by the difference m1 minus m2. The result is 0.1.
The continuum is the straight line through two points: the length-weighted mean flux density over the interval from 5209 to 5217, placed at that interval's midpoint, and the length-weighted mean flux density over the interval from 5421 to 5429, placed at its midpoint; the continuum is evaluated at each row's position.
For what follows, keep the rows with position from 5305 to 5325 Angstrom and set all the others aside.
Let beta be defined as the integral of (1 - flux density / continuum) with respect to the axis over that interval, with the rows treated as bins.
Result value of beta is -2.3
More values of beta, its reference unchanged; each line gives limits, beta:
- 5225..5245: -0.2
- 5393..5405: 0.4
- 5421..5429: 0.0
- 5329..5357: -2.0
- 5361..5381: -0.7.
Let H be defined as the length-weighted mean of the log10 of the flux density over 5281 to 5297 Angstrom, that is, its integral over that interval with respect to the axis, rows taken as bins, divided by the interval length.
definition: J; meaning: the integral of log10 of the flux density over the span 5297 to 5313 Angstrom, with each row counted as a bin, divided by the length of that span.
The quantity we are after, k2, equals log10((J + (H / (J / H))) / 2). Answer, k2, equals -0.075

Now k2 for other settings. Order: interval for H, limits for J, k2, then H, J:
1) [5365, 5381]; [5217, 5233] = -0.070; 0.85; 0.802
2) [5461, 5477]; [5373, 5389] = -0.085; 0.82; 0.839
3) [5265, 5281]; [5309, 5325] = -0.102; 0.79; 0.858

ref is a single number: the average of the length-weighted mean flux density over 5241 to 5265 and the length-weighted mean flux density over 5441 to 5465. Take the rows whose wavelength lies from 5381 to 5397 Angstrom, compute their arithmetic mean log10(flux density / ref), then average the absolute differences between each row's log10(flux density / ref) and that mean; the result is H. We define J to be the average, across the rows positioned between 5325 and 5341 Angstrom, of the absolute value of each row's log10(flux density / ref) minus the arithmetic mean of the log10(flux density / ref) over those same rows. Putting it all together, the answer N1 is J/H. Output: 1.5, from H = 0.011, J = 0.0157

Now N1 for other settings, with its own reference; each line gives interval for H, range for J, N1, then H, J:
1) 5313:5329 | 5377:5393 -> 0.5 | 0.024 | 0.0125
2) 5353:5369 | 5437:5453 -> 1.2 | 0.024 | 0.0286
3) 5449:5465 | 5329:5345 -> 0.7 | 0.024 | 0.0175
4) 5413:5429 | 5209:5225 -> 2.4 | 0.006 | 0.0153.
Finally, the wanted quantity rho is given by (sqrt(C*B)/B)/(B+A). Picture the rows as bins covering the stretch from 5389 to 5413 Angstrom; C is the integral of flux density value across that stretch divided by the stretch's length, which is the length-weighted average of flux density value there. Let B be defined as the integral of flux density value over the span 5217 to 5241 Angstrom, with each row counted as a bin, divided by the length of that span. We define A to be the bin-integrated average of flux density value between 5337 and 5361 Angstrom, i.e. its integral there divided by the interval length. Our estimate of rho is 0.074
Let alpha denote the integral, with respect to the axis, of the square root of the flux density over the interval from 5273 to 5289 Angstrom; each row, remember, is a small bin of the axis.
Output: 41.2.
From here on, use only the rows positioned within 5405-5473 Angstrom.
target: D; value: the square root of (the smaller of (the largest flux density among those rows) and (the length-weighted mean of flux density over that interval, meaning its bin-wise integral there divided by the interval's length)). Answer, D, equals 2.61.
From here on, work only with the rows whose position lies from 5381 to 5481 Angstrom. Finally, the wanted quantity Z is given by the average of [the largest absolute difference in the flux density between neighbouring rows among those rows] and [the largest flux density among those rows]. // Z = 4.58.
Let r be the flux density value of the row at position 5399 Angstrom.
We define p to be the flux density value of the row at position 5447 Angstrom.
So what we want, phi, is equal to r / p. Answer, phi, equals 0.88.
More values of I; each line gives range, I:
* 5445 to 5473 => 0.6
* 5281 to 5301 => 0.3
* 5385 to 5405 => 0.2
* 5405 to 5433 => 0.3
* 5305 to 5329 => 0.4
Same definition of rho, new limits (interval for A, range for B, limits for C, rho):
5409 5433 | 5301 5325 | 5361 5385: 0.070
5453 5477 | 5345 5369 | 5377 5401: 0.067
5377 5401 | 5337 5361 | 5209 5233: 0.063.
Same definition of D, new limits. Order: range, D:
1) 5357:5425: 2.63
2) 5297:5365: 2.70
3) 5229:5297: 2.54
